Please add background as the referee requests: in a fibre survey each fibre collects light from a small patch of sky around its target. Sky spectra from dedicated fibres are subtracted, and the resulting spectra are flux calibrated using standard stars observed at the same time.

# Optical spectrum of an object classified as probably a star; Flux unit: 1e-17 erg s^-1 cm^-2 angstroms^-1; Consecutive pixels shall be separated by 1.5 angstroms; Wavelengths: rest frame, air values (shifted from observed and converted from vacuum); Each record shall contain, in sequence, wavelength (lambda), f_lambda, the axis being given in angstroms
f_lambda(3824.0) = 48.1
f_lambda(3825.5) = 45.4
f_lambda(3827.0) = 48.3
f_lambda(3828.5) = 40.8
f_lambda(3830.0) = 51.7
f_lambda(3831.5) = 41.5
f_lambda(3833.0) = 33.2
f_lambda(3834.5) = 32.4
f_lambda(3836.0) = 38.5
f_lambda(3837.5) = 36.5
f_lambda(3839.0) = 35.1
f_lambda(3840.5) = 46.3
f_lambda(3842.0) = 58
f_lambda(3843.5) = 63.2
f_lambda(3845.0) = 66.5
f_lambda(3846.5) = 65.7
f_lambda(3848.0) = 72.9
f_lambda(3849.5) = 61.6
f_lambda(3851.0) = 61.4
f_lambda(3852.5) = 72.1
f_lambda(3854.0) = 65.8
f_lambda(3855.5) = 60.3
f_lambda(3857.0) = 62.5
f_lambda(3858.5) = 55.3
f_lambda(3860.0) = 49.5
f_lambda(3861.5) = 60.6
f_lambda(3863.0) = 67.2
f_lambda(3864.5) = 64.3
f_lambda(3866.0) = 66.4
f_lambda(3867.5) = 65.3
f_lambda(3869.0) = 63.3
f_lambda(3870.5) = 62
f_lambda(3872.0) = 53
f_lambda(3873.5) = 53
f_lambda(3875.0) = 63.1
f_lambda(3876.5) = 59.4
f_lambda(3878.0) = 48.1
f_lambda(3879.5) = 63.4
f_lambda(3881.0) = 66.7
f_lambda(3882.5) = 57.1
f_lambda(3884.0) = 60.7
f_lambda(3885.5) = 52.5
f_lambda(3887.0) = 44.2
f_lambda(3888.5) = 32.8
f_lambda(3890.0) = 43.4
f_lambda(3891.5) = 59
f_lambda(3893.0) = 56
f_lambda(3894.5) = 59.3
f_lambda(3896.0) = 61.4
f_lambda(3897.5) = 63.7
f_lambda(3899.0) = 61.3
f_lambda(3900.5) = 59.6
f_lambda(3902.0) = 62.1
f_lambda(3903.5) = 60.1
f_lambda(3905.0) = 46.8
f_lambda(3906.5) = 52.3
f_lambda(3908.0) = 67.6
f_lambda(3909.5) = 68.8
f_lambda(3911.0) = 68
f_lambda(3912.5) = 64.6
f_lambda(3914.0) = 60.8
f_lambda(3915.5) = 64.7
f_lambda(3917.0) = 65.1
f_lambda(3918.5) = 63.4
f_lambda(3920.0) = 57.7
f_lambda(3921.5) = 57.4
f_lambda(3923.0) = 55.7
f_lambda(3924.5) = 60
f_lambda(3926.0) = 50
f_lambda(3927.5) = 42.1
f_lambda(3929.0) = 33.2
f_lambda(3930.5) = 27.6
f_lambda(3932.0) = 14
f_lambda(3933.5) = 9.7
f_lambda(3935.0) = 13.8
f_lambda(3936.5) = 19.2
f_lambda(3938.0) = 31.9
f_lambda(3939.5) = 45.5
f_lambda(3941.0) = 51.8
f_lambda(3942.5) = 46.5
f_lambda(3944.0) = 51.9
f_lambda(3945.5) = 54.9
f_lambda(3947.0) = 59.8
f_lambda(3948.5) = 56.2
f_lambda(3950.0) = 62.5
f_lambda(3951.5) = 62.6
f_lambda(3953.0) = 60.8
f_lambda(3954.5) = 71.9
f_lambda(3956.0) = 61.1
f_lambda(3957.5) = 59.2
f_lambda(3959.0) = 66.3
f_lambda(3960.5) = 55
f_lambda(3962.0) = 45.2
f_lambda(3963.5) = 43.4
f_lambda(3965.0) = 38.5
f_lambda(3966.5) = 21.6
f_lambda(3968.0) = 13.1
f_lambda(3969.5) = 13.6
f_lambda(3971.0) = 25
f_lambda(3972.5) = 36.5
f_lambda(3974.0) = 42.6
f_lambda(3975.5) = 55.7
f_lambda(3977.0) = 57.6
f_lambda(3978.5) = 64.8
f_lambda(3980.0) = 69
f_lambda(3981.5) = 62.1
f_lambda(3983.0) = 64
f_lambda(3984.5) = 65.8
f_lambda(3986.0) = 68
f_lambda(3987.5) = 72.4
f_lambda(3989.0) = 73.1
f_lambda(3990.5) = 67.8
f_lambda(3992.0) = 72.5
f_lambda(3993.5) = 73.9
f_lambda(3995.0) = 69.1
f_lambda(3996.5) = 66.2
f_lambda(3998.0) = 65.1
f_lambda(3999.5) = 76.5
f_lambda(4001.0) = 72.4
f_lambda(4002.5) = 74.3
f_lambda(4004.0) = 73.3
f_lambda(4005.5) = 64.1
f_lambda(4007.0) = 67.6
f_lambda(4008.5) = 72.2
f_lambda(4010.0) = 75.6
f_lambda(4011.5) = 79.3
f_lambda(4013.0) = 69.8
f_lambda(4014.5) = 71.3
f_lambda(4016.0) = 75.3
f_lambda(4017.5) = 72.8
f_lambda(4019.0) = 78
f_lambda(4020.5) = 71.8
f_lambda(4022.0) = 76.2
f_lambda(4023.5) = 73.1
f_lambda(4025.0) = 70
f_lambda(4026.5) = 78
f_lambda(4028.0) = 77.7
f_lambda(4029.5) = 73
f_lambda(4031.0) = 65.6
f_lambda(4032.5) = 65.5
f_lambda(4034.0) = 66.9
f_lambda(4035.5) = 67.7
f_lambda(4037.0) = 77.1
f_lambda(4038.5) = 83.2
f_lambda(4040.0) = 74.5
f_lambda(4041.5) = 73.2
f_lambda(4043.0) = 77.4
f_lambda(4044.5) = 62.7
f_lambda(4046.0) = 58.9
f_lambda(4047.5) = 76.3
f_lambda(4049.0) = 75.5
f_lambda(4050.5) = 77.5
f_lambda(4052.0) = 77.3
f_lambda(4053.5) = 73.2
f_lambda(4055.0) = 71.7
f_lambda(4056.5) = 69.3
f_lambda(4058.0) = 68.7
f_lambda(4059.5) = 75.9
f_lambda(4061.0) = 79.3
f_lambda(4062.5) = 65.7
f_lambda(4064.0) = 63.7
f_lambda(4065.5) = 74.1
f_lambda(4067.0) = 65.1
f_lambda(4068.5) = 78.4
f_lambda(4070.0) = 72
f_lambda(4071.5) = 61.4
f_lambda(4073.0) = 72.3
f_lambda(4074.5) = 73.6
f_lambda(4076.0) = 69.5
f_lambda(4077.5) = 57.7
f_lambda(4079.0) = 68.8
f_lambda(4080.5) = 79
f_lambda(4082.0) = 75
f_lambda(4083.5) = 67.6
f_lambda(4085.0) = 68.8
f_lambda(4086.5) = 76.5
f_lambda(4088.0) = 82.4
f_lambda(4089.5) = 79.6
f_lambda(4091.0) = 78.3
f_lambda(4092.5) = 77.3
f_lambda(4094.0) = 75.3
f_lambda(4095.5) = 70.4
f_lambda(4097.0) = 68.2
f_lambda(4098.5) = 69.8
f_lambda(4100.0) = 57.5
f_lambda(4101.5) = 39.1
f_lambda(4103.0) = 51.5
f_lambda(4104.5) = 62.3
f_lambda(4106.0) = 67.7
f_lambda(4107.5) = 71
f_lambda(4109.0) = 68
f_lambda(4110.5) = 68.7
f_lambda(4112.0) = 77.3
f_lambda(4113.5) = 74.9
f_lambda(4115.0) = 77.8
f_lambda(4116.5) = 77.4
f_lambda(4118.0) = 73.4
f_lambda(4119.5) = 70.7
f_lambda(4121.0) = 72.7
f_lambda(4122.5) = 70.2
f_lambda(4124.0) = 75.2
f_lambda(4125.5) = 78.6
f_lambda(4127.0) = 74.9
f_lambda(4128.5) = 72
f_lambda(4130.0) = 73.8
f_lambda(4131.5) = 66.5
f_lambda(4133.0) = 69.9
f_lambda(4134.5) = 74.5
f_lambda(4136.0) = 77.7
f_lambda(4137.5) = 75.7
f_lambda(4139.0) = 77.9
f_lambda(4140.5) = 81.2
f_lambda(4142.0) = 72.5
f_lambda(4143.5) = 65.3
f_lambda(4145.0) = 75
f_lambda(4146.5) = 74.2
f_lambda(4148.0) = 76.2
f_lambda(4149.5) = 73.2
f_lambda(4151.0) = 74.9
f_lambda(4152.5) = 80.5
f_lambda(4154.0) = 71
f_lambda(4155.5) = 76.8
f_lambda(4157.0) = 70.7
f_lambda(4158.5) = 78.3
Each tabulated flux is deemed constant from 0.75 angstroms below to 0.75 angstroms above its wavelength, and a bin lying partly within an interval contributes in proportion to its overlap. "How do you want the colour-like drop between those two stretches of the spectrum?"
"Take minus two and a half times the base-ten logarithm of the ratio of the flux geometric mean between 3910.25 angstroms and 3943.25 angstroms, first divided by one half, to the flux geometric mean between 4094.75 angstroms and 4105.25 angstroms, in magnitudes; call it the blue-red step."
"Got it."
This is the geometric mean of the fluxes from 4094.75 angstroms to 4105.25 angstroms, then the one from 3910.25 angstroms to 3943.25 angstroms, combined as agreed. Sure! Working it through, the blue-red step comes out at -0.34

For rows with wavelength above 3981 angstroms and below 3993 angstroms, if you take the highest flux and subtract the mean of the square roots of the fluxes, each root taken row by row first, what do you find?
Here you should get 64.8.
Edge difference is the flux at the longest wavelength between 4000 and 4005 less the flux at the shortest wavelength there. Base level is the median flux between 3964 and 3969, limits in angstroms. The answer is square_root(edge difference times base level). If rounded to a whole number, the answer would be 4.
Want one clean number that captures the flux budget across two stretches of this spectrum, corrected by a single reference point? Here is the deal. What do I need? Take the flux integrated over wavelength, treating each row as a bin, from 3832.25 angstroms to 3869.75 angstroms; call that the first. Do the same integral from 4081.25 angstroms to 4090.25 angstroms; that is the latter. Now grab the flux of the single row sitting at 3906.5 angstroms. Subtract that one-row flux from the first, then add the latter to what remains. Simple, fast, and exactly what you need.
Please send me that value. 2758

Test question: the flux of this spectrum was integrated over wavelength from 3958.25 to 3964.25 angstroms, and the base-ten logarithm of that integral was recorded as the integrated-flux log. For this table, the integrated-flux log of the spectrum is 2.50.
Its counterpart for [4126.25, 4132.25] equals 2.63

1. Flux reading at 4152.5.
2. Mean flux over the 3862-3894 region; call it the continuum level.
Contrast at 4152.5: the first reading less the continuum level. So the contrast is 23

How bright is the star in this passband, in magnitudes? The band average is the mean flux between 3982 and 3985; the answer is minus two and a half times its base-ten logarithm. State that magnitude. -4.53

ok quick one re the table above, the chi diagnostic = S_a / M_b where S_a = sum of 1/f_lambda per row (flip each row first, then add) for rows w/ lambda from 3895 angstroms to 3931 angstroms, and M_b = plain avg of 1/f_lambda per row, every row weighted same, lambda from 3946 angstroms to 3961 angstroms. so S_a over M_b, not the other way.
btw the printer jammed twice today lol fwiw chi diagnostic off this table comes 27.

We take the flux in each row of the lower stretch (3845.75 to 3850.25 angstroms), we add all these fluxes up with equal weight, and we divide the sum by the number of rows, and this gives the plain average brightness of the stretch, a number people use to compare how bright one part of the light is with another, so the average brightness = 67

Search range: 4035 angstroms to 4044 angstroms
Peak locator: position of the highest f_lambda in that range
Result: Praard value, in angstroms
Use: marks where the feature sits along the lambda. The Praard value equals 4038.5 angstroms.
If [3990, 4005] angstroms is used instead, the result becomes 3999.5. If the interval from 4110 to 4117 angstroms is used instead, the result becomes 4115.0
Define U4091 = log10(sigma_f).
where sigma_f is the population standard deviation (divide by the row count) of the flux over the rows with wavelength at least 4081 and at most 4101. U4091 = 0.80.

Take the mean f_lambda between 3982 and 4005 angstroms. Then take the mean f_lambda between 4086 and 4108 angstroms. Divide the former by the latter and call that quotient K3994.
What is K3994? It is 1.0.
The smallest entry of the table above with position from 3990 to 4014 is 64.1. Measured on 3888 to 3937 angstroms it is 9.7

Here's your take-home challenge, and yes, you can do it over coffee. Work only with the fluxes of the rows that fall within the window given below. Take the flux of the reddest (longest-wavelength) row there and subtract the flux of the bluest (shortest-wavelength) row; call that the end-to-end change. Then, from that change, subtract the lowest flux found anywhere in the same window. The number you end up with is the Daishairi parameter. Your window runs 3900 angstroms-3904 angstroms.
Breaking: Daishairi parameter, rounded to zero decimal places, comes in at -59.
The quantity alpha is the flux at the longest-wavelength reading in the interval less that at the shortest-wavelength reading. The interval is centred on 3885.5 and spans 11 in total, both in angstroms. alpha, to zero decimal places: -23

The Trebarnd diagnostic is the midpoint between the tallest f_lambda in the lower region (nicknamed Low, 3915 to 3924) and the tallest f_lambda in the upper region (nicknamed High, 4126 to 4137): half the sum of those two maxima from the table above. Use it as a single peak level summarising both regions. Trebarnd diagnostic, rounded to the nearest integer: 71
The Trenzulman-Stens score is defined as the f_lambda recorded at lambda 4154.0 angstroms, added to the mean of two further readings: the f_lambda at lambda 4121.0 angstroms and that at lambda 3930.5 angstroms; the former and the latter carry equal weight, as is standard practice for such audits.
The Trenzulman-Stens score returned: 121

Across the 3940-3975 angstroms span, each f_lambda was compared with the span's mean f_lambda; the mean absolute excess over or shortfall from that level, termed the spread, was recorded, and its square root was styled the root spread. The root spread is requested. 3.64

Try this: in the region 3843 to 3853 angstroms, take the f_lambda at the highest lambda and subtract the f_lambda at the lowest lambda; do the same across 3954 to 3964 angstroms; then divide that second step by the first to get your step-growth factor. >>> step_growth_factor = -3.2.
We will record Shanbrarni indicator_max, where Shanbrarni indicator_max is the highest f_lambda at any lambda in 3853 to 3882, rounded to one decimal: 67.2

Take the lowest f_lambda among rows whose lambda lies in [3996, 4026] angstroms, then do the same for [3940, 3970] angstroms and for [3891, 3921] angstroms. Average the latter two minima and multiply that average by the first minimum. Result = 1920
